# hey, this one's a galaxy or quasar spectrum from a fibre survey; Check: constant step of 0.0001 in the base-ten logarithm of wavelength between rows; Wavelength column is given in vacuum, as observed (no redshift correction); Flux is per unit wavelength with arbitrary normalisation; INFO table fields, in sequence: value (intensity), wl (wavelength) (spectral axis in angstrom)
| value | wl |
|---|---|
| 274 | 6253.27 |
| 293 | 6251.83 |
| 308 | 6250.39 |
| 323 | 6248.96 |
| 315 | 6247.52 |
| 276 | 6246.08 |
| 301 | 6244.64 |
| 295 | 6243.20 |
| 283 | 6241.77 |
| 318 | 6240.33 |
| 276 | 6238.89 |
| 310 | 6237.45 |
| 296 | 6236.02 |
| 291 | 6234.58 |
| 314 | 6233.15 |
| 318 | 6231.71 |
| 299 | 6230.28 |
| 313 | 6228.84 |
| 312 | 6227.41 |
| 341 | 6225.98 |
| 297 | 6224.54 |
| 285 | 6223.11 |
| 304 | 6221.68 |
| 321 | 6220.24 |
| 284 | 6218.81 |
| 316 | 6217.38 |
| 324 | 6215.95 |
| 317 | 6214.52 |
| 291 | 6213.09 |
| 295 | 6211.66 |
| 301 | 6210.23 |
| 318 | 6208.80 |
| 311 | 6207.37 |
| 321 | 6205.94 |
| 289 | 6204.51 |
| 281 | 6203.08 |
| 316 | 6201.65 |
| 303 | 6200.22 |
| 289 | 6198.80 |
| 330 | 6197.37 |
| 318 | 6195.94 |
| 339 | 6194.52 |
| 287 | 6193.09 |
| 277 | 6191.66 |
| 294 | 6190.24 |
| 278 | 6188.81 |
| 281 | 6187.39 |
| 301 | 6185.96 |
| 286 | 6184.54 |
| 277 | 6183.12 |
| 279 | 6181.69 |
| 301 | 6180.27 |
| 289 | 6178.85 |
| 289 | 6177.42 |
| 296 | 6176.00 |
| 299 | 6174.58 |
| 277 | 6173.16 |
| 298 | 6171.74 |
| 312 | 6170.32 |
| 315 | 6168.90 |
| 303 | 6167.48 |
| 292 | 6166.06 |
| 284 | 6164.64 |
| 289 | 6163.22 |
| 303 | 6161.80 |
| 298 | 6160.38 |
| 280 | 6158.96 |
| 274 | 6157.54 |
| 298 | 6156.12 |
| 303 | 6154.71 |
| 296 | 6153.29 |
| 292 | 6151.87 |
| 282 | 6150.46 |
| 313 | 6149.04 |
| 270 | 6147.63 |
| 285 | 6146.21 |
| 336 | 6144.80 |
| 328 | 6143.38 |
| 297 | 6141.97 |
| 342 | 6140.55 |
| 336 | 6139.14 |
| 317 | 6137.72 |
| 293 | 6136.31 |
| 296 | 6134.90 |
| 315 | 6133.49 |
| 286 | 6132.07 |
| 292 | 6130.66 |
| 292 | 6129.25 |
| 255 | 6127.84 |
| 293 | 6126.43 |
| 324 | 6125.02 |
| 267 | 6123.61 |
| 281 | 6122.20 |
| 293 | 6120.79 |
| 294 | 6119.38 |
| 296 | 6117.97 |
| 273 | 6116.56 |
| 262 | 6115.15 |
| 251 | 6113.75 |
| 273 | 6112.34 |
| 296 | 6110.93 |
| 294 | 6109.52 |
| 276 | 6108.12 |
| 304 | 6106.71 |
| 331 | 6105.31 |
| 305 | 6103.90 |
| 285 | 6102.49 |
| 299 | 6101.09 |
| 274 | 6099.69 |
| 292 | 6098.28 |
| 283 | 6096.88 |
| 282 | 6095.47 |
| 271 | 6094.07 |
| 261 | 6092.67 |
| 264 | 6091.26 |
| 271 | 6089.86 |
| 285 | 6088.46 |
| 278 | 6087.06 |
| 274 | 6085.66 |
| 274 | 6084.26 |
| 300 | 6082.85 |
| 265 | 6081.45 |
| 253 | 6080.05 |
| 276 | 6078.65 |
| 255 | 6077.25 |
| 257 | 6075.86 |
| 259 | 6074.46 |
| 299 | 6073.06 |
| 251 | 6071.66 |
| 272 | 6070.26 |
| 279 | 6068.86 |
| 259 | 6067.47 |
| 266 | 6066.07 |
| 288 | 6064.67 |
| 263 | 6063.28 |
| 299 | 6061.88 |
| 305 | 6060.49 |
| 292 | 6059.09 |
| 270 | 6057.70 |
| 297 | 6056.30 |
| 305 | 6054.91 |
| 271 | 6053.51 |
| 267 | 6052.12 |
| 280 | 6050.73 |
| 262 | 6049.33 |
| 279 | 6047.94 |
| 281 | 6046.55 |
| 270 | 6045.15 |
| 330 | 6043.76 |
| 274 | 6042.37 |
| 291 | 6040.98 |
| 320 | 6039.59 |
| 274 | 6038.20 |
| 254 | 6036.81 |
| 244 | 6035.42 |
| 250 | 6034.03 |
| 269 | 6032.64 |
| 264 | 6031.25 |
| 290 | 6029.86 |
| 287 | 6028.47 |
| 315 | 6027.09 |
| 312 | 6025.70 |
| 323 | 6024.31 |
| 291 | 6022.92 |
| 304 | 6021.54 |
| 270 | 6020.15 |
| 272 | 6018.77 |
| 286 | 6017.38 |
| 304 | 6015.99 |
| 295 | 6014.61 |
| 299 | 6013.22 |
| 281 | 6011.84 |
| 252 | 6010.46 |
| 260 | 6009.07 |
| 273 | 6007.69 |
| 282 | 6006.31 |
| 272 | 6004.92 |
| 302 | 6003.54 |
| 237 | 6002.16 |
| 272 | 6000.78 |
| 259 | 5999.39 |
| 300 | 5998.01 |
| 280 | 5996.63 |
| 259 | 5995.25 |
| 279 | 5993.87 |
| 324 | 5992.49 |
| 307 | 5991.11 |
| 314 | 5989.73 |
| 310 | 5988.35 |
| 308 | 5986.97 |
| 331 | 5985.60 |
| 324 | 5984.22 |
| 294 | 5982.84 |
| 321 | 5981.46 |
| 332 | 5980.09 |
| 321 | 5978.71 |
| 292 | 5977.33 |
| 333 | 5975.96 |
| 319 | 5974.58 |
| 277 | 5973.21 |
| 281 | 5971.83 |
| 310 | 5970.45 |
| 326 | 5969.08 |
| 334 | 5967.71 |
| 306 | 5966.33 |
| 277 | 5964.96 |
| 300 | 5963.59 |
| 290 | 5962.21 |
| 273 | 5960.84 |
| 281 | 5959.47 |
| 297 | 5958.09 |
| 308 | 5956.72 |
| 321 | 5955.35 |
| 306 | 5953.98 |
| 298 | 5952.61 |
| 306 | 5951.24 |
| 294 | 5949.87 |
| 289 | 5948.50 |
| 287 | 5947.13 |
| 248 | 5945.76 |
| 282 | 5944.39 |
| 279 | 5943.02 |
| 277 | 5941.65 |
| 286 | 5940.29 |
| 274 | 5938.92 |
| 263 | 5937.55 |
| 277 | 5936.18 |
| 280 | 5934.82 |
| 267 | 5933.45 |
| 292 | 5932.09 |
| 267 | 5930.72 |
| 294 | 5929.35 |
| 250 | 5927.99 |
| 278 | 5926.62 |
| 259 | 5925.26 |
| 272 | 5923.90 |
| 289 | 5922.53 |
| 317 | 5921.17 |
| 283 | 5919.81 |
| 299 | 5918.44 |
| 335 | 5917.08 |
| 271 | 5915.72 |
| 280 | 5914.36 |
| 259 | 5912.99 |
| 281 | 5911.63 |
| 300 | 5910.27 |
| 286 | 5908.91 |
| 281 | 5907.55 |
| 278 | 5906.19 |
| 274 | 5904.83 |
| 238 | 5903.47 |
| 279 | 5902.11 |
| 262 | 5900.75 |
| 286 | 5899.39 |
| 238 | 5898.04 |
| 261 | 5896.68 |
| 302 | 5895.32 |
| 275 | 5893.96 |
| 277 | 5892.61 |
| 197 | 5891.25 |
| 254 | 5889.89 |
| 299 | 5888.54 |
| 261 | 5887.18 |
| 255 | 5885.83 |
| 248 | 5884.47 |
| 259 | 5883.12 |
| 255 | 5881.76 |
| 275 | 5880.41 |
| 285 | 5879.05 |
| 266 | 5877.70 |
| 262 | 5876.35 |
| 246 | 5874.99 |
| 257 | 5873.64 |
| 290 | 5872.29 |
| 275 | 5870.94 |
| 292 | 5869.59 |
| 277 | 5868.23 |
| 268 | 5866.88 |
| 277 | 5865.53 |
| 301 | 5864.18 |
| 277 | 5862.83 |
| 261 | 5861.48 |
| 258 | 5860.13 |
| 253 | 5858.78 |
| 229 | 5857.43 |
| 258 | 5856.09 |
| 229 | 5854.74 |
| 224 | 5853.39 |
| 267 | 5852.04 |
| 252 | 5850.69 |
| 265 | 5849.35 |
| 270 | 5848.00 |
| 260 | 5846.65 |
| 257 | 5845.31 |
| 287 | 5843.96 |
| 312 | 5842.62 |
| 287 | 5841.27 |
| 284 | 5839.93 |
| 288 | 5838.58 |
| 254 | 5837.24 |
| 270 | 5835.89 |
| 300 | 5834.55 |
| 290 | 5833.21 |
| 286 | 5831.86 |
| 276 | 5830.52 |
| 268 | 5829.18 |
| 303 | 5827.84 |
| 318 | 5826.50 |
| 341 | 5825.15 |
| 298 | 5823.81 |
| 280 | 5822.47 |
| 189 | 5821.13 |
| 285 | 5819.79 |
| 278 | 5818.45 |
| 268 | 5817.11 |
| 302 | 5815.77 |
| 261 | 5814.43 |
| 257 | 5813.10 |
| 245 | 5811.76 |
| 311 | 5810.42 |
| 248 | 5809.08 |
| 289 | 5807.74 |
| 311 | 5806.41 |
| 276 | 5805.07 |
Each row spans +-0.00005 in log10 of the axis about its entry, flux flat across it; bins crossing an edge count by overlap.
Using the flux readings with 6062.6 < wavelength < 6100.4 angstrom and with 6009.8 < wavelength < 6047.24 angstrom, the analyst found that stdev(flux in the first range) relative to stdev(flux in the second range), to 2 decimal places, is 0.58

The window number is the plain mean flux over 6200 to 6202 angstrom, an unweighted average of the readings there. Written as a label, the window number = 310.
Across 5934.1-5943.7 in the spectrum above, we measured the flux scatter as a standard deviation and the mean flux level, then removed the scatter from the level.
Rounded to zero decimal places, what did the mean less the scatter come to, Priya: 270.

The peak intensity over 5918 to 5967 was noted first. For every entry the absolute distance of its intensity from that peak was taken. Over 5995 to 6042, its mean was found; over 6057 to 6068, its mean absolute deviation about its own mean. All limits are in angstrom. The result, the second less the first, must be -25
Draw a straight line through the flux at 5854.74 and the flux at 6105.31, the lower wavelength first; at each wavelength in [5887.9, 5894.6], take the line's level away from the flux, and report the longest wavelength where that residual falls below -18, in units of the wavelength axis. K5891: 5891.25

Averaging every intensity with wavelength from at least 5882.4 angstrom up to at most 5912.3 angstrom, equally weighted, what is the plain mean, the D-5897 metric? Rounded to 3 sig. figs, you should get 268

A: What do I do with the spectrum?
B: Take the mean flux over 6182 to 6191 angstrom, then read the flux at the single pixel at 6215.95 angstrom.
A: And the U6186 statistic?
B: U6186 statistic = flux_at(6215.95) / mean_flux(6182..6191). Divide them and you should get 1.13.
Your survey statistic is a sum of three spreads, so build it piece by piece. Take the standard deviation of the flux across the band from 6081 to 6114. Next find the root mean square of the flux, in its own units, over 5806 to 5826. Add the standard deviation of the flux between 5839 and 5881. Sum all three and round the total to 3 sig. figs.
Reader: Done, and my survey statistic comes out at 317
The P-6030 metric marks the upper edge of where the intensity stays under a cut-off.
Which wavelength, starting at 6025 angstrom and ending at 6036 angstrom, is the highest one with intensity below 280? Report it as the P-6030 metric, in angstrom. 6035.42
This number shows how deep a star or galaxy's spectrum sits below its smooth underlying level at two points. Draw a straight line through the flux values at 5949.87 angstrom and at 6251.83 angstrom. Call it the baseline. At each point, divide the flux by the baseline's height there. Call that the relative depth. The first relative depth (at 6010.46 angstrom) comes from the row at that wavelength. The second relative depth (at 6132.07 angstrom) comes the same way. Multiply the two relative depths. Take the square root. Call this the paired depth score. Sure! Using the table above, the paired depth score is 0.914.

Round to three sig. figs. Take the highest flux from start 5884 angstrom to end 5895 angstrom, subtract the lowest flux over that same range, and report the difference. 102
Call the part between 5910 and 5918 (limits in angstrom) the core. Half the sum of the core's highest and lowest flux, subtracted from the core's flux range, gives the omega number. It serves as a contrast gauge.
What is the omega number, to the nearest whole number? -221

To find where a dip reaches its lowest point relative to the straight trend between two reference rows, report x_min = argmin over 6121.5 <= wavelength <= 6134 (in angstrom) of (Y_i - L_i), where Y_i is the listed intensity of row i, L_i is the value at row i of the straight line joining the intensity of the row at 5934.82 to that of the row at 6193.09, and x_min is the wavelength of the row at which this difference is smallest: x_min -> 6127.84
